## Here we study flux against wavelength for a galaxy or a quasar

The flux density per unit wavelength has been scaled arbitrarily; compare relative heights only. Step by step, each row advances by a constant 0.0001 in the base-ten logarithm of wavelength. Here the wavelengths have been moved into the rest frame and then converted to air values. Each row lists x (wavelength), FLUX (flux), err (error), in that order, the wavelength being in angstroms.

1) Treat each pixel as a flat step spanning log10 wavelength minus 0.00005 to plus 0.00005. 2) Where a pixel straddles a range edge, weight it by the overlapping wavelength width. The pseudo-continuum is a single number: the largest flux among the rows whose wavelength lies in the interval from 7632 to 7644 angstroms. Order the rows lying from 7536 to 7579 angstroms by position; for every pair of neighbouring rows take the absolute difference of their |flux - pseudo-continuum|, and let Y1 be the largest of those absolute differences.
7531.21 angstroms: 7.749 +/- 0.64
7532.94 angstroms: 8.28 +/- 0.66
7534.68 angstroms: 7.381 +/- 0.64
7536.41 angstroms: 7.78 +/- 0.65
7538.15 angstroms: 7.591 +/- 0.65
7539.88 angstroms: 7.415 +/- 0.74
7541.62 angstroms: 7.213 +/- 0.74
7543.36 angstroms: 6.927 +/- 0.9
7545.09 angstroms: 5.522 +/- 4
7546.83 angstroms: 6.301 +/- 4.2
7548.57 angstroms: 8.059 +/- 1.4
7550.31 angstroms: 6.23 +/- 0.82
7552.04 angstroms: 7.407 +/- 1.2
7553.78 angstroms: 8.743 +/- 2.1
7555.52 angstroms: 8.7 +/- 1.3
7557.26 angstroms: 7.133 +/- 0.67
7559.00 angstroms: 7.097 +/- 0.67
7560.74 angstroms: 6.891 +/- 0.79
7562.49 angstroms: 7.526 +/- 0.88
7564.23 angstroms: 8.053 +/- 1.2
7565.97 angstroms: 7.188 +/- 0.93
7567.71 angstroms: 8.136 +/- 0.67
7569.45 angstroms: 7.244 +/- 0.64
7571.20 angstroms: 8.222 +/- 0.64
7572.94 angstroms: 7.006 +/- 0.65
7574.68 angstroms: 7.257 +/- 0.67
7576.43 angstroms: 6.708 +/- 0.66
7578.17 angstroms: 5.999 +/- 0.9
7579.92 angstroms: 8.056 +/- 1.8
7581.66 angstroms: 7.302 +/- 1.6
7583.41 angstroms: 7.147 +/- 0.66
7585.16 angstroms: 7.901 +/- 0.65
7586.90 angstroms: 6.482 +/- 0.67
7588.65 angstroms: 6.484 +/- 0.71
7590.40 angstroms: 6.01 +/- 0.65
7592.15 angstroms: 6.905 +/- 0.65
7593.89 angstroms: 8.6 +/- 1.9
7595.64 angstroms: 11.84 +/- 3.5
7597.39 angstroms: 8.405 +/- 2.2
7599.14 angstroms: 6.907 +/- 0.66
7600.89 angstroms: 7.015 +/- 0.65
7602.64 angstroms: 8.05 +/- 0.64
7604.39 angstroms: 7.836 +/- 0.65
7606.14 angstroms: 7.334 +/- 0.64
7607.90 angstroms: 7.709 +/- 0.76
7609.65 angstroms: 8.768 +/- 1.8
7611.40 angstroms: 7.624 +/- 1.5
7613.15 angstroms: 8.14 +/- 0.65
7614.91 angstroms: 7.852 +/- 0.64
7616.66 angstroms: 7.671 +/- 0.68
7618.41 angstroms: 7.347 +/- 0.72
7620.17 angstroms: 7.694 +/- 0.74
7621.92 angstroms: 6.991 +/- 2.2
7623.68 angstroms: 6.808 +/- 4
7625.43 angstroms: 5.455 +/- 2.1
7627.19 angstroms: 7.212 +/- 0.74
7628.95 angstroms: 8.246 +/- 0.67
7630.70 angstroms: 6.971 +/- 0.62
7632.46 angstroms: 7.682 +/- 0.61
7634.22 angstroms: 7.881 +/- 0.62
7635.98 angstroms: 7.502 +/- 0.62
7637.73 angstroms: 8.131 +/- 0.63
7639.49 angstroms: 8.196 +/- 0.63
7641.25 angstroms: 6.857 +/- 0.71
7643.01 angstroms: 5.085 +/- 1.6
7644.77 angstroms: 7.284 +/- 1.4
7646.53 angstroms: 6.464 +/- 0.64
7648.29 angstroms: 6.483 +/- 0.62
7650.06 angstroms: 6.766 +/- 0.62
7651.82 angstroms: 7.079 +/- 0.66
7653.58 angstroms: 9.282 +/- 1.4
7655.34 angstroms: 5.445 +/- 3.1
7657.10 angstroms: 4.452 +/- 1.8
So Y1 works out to 1.8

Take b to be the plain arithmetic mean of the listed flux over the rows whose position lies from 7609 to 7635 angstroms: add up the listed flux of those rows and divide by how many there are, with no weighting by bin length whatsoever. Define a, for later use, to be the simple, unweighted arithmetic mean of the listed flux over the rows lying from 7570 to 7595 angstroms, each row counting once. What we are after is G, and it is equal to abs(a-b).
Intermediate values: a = 7.1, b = 7.5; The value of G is 0.34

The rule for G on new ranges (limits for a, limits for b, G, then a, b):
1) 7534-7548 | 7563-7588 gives 0.32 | 7.0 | 7.3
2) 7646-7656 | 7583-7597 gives 0.75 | 6.9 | 7.7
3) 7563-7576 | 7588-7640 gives 0.06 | 7.6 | 7.6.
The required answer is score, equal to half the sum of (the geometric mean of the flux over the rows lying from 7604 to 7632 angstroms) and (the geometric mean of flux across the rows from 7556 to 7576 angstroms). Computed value 7.4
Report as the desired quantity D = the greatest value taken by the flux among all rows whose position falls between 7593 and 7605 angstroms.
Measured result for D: 11.84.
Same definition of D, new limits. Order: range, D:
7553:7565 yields 8.743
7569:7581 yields 8.222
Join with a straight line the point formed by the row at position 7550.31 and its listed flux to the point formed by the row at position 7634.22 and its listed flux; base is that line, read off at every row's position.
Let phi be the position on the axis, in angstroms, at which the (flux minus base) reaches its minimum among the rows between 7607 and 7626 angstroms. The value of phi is 7625.43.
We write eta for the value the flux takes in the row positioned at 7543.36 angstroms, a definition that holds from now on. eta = 6.927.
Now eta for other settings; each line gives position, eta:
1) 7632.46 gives 7.682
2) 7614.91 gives 7.852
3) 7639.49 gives 8.196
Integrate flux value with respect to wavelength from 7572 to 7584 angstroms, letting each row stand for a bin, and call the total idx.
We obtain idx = 84.9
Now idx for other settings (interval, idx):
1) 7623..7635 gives 86.2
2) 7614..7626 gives 85.9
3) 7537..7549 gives 83.8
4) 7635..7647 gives 85.3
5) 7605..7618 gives 102.1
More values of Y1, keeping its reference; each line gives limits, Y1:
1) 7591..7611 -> 3.4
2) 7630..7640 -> 0.7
